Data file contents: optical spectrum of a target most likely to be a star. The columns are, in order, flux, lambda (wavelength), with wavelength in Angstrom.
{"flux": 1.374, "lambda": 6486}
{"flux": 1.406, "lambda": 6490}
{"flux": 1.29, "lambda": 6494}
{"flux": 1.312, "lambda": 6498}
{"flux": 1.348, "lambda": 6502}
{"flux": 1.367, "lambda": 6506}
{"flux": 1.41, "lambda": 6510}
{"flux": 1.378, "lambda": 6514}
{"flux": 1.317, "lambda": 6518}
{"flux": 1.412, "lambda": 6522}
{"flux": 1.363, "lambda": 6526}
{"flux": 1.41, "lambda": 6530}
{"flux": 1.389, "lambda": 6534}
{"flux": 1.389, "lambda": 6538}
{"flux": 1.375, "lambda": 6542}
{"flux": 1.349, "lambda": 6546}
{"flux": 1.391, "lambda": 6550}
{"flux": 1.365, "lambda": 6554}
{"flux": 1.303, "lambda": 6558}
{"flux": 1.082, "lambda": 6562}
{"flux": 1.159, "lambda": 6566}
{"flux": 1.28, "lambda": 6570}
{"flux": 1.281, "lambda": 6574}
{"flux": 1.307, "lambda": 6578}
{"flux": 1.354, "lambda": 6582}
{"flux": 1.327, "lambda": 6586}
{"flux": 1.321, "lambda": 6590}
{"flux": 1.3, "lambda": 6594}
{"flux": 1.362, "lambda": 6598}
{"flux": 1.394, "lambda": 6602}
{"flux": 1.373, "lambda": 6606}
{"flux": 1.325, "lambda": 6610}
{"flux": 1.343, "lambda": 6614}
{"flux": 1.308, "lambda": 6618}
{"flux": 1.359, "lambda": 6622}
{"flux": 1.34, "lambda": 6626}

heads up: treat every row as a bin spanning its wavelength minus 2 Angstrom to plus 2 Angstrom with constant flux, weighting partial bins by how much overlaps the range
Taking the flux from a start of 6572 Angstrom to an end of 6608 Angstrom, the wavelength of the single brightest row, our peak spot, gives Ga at 6602 Angstrom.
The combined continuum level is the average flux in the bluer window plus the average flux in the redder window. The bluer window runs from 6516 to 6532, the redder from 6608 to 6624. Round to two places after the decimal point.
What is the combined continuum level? 2.71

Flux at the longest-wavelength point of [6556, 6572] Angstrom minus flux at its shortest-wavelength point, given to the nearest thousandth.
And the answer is -0.023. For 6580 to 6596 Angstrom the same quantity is -0.054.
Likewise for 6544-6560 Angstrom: -0.046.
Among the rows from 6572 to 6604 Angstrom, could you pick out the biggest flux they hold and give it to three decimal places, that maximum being 1.394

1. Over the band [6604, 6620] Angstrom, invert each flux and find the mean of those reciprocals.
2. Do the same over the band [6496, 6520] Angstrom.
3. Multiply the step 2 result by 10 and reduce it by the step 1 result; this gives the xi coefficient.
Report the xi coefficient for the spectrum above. 6.63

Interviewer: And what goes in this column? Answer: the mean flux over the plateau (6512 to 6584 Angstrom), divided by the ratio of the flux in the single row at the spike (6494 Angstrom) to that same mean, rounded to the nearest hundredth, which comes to 1.37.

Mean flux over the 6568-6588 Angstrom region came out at 1.31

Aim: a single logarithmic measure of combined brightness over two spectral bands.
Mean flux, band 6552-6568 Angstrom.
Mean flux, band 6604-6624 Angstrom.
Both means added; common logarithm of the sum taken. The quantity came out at 0.410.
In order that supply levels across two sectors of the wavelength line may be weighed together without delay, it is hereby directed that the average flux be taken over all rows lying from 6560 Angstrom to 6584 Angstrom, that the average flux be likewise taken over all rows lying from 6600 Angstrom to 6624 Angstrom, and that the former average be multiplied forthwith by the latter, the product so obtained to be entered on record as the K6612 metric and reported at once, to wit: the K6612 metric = 1.68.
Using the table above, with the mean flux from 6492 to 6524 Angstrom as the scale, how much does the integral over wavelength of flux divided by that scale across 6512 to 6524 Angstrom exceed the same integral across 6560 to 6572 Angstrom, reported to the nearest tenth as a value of 1.7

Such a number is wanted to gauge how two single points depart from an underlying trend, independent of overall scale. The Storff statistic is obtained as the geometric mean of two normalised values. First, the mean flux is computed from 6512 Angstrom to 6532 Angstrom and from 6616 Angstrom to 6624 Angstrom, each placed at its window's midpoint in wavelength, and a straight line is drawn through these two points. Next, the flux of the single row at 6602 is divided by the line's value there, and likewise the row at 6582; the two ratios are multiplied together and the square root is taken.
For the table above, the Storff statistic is 1.02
